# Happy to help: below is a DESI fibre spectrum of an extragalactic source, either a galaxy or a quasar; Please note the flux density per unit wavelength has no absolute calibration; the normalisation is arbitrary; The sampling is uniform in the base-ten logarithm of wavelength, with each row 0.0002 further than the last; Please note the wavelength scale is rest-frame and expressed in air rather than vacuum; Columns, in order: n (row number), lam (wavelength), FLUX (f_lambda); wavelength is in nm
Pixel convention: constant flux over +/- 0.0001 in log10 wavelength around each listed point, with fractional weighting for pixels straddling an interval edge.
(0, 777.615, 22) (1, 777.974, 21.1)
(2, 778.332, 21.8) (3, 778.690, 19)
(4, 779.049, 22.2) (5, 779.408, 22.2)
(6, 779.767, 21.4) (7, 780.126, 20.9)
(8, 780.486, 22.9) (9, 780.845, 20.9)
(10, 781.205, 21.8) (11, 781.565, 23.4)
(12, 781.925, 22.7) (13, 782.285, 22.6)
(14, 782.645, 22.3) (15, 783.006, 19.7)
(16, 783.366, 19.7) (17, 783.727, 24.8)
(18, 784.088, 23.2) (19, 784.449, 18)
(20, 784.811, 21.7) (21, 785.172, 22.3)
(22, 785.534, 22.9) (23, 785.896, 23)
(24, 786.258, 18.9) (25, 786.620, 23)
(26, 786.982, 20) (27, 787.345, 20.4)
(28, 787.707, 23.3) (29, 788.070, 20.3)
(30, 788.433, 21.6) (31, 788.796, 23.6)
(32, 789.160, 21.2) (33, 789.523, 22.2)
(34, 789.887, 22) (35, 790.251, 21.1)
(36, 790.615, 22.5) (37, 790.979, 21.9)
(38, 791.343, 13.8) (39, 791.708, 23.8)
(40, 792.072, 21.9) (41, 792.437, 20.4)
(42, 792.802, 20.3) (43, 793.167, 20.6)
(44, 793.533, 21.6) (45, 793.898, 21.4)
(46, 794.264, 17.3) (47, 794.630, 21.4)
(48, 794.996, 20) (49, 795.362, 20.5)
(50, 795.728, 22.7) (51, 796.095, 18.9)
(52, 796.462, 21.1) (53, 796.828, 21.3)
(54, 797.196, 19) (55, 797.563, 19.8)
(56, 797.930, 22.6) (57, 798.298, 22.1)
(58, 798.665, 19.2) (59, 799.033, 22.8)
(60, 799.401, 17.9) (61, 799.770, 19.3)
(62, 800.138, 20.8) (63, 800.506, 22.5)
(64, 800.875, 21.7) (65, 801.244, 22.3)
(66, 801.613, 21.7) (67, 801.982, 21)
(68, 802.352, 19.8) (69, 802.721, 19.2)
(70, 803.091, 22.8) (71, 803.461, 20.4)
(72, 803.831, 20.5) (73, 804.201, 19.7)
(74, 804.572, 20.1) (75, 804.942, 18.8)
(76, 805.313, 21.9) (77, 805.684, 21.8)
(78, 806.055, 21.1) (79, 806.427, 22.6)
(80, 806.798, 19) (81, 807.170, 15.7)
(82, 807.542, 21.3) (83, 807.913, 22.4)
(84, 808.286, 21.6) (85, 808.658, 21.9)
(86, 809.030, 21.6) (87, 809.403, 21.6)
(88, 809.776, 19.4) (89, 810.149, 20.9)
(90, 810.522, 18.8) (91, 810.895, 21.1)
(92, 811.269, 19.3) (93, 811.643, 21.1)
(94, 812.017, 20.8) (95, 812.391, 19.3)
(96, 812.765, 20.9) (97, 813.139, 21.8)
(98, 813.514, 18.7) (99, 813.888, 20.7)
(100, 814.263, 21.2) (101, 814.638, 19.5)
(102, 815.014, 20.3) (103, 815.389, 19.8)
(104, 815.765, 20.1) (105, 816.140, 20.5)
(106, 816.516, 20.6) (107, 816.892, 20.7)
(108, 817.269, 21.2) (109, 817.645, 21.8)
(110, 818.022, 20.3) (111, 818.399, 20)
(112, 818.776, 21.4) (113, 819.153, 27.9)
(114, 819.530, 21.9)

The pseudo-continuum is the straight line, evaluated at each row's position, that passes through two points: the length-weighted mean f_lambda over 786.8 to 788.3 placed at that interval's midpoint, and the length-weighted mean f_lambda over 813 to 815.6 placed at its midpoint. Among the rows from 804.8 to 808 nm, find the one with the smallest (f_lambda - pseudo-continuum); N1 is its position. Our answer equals 807.170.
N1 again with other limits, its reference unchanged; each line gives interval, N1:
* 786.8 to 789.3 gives 786.982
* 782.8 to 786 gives 784.449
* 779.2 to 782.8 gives 780.126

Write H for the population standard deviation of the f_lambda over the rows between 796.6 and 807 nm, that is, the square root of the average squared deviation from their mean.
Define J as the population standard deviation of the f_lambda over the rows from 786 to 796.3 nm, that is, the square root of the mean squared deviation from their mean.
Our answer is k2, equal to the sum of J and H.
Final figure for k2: 3.42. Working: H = 1.41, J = 2.01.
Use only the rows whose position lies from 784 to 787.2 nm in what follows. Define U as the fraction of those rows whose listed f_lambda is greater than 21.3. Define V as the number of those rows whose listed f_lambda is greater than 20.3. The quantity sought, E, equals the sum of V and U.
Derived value 6.7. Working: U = 0.67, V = 6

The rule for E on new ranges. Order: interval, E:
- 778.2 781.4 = 8.7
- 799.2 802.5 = 6.4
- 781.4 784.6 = 6.7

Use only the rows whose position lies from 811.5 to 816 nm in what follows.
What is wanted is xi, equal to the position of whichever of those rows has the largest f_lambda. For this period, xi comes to 813.139 nm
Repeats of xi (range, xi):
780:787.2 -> 783.727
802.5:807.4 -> 803.091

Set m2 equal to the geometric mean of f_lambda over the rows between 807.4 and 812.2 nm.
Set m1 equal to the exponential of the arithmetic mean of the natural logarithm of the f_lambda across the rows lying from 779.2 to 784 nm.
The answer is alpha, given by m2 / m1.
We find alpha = 0.95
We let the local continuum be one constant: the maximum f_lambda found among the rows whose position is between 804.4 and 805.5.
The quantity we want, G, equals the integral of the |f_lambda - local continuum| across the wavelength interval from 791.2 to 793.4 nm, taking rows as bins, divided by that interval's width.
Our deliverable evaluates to 2.25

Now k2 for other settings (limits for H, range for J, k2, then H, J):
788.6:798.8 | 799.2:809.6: 3.57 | 1.97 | 1.60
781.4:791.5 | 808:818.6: 3.04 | 2.13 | 0.91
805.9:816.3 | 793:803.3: 2.90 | 1.40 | 1.50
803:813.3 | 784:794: 3.48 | 1.48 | 1.99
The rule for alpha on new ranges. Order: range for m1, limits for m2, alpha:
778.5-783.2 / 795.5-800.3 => 0.95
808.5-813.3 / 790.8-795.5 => 0.98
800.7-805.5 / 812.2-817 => 0.98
